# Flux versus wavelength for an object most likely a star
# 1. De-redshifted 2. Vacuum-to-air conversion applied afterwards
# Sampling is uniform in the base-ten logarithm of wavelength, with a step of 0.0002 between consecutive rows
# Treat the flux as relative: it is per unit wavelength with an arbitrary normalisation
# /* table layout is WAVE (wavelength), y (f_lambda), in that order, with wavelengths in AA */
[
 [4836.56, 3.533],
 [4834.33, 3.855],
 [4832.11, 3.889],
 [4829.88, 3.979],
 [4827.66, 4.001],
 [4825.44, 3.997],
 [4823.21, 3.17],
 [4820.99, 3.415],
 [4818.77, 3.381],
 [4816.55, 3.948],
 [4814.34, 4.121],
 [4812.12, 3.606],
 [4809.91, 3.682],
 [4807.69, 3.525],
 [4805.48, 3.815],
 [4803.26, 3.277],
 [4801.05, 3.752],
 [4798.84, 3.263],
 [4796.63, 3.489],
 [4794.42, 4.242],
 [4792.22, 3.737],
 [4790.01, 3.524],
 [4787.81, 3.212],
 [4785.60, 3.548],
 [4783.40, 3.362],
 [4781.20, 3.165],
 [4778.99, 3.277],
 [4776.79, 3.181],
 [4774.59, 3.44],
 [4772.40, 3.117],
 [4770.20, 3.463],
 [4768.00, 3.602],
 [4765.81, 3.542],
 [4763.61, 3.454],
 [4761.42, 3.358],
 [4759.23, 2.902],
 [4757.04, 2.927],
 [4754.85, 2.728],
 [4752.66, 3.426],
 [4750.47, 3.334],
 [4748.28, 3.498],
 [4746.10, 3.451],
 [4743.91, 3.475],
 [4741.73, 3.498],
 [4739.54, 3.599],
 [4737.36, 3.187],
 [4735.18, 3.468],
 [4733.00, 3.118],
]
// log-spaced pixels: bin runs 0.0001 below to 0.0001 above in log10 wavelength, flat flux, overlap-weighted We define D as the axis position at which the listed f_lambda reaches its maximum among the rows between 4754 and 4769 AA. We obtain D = 4768.00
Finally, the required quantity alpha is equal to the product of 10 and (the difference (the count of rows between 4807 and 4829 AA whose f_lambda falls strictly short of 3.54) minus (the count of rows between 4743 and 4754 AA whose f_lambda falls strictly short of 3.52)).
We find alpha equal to -10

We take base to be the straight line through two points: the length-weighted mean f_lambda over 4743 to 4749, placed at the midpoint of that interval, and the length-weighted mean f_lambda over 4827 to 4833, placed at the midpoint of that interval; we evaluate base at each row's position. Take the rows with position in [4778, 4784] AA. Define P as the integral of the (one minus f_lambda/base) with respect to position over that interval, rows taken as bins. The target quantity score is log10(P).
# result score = -0.17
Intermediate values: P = 0.68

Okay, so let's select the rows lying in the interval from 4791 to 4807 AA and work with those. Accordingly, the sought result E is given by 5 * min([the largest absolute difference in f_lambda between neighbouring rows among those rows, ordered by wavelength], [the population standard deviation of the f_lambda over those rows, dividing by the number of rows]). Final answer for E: 1.59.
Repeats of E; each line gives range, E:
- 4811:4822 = 1.47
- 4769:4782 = 0.67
